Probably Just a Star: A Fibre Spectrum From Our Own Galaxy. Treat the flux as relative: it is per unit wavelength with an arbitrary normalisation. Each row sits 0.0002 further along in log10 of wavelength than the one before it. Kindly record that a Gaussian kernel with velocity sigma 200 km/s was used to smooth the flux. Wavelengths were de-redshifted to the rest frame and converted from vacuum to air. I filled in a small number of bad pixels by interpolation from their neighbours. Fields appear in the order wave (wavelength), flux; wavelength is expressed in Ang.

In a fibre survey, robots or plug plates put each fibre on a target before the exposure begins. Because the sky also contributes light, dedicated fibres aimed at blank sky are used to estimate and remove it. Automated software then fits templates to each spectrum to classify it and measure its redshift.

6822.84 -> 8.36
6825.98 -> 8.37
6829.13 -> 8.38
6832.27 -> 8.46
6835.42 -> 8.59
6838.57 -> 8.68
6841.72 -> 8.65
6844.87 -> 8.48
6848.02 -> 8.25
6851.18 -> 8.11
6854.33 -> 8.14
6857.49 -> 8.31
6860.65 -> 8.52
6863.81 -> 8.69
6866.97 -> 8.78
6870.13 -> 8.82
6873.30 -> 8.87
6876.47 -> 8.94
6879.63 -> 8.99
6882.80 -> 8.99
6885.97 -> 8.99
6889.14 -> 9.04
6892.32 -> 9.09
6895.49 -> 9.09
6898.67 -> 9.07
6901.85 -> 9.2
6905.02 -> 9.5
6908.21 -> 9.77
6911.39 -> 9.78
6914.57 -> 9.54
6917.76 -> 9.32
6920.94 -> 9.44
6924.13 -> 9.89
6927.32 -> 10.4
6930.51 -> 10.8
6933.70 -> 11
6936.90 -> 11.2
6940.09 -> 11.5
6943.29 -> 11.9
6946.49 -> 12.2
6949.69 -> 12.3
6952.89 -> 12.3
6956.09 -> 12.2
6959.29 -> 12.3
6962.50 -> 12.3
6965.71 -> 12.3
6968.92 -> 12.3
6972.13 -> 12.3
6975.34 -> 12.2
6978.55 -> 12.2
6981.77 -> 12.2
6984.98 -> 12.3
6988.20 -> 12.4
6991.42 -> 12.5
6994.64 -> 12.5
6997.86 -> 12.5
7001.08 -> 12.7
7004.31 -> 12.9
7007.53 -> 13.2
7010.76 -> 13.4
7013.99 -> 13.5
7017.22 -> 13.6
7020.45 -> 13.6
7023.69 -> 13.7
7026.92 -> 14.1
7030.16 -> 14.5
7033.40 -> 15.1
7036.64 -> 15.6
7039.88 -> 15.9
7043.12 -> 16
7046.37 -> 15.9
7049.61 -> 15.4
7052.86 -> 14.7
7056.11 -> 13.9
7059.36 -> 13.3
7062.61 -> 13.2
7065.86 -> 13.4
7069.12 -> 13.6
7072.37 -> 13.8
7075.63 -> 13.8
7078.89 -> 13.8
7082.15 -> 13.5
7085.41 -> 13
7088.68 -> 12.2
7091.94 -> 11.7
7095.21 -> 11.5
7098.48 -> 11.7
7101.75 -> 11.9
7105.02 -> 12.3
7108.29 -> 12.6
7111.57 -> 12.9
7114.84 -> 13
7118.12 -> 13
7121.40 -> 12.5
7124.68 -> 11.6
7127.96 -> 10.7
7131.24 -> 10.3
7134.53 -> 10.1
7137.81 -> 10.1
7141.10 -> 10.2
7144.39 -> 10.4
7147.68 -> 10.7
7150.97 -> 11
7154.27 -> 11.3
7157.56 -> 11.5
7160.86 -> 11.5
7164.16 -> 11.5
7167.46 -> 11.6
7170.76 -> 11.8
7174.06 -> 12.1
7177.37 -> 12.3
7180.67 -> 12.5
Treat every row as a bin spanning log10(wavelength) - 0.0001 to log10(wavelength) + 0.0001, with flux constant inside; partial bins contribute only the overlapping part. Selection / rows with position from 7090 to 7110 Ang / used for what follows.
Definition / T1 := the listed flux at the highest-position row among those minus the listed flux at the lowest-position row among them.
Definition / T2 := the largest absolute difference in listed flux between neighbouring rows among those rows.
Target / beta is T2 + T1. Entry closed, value 1.3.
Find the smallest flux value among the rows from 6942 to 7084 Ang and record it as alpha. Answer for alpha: 11.9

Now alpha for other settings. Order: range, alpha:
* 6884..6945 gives 8.99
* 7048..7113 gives 11.5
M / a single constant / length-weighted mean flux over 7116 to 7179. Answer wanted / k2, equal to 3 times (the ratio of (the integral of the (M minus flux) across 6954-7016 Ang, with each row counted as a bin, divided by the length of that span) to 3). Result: -1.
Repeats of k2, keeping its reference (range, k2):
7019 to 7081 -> -3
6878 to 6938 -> 2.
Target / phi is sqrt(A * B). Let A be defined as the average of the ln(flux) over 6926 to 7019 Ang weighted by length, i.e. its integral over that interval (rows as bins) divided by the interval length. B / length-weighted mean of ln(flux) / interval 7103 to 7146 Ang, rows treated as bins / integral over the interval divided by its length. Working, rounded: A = 2.51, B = 2.44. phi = 2.47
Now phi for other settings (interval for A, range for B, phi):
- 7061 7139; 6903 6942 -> 2.41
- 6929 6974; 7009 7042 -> 2.57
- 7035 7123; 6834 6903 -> 2.37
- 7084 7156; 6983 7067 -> 2.53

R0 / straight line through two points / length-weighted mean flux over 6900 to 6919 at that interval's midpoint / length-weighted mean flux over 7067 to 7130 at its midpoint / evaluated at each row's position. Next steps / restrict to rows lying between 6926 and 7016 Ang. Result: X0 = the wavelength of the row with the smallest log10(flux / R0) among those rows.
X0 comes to 6927.32 Ang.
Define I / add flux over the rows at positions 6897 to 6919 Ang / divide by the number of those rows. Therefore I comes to 9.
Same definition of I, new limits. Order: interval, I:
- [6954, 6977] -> 12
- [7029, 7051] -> 15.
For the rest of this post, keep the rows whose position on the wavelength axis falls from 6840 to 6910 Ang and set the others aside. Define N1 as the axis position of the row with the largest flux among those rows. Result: 6908.21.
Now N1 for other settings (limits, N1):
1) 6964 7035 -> 7033.40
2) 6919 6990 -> 6988.20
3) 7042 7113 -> 7043.12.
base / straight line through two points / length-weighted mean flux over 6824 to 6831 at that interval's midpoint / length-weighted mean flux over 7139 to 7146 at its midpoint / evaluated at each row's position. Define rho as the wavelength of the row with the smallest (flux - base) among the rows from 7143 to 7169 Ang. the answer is 7144.39 Ang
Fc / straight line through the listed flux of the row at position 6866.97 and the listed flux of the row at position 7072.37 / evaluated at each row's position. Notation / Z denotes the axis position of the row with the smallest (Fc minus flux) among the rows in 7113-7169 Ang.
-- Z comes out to 7114.84 Ang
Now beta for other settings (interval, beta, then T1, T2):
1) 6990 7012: 1.2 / 0.9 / 0.30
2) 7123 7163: 0.8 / -0.1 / 0.90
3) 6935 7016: 2.7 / 2.3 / 0.40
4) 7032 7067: -0.9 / -1.7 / 0.80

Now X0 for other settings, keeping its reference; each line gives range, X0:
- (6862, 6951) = 6917.76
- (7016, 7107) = 7095.21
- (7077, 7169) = 7137.81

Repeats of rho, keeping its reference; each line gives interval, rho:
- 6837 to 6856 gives 6851.18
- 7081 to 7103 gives 7095.21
